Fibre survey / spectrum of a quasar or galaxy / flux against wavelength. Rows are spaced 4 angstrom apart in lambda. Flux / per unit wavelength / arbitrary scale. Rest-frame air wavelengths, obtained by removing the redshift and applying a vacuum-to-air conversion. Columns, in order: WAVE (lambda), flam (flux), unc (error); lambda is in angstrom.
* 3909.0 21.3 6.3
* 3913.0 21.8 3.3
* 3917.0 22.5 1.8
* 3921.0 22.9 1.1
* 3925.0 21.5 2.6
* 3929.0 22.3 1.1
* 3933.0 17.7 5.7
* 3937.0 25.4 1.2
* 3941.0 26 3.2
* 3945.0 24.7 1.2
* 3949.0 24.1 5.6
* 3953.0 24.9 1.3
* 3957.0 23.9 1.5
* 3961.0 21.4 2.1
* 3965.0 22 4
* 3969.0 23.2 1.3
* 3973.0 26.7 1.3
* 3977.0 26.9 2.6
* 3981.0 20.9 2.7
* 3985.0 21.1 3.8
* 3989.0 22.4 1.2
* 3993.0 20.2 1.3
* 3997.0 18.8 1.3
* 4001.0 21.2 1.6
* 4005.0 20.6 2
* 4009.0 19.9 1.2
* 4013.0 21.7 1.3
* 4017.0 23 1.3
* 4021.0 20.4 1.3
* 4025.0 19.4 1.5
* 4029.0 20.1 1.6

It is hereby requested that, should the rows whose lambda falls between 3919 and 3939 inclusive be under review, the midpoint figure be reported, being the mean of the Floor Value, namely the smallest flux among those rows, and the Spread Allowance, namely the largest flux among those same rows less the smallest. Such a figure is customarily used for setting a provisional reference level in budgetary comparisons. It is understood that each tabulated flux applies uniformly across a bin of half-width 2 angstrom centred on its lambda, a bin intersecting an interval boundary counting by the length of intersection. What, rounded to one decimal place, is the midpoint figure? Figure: 12.7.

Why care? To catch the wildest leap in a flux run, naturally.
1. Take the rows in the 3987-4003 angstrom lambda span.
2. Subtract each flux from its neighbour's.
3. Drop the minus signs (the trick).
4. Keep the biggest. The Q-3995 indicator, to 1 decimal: 2.4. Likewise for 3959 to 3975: 3.5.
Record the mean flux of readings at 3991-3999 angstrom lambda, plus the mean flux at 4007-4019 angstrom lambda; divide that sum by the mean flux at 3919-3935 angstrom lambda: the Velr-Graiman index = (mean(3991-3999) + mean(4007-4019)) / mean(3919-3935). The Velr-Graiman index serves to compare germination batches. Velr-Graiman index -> 1.94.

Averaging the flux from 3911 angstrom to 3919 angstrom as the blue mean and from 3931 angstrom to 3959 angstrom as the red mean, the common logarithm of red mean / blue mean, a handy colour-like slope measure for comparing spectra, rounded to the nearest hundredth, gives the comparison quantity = 0.03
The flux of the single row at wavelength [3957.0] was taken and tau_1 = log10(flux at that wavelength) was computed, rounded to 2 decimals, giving 1.38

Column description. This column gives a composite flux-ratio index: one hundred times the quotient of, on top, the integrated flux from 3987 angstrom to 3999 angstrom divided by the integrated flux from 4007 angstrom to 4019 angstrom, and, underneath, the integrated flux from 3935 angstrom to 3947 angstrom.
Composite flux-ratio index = 0.31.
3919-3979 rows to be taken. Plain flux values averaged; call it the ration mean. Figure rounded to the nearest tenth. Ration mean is 23.6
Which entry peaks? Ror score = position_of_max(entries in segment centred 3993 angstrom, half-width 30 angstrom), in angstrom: 3977.0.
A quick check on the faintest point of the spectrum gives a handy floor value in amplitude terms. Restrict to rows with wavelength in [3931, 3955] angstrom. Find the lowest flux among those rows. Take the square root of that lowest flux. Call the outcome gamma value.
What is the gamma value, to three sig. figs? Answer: 4.21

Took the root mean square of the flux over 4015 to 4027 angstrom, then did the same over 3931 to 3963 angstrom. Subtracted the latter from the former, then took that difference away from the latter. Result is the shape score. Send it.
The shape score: 26.3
